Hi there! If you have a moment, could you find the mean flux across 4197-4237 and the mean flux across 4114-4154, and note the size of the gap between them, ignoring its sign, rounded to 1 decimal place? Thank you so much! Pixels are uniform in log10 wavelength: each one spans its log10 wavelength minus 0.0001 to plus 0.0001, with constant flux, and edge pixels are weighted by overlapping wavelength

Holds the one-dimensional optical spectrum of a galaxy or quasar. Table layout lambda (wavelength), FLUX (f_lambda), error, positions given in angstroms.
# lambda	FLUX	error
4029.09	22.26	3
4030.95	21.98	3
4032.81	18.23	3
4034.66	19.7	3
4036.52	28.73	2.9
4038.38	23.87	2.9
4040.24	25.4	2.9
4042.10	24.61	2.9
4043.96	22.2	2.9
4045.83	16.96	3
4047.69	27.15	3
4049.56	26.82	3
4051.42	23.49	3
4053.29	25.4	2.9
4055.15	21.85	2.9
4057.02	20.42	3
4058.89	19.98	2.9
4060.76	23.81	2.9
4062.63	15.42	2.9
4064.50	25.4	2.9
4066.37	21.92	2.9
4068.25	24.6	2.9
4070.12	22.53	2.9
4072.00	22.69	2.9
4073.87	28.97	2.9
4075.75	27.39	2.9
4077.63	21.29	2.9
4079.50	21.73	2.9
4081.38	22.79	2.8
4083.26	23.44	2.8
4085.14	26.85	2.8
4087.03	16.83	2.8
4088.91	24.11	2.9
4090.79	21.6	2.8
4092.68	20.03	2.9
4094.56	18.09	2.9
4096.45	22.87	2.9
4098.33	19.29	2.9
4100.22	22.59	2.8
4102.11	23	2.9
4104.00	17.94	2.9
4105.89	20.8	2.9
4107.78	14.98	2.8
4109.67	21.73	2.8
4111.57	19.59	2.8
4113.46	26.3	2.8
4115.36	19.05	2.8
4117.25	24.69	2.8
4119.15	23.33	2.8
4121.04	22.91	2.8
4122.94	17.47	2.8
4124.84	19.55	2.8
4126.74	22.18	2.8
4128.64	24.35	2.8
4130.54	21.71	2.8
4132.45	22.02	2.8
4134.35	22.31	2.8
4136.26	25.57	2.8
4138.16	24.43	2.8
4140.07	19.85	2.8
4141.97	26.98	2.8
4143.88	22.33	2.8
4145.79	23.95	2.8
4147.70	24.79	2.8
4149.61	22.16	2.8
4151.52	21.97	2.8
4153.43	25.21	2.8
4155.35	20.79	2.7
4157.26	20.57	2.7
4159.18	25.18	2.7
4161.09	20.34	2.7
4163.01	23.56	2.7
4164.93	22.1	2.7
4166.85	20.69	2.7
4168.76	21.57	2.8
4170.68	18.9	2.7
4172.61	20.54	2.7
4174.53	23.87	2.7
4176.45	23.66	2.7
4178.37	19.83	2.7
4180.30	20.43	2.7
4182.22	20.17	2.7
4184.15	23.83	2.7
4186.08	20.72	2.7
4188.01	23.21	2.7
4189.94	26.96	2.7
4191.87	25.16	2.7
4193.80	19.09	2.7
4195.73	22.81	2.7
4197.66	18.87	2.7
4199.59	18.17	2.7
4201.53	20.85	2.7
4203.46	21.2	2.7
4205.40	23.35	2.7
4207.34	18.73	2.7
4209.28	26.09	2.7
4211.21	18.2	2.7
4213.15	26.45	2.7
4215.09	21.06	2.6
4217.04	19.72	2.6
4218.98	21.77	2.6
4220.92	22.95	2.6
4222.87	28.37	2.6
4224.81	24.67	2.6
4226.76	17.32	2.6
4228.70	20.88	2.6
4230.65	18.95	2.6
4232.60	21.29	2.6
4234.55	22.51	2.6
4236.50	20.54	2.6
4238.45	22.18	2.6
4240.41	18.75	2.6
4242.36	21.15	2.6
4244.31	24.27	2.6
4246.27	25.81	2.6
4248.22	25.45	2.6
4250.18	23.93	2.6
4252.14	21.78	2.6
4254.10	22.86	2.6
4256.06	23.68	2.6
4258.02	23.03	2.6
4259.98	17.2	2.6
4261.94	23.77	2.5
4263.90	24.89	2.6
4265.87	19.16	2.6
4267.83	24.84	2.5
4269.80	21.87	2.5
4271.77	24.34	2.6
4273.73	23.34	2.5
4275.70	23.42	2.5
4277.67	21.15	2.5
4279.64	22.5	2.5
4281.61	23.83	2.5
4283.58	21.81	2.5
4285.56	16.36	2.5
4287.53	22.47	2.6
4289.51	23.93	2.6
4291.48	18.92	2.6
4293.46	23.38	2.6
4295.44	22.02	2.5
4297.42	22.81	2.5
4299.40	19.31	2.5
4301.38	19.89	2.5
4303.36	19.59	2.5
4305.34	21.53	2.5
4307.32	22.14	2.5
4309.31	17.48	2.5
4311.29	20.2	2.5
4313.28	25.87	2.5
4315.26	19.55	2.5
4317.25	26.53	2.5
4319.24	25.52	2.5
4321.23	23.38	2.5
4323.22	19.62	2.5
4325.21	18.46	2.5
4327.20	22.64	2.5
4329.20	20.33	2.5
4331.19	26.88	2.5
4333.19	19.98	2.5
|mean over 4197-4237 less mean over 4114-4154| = 1.2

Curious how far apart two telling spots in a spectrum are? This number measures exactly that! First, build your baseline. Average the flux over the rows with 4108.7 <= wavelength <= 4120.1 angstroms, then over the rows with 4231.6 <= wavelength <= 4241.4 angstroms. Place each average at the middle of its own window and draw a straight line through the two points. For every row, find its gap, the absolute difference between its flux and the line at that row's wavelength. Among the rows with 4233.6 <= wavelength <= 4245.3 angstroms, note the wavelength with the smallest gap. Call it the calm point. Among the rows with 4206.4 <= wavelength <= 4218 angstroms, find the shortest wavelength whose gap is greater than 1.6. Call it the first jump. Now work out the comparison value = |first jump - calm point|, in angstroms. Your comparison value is 35.0 angstroms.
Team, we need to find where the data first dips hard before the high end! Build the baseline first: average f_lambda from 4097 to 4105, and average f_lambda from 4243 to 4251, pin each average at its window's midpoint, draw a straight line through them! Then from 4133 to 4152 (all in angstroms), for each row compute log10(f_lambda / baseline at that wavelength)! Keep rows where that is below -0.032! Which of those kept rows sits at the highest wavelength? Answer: 4140.07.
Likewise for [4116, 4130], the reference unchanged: 4124.84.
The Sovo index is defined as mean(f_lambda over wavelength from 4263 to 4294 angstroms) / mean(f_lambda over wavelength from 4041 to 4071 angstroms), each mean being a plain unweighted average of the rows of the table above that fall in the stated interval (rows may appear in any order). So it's 0.98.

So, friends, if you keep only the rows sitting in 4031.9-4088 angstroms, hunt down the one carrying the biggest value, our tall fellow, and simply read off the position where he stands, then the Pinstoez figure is 4073.87 angstroms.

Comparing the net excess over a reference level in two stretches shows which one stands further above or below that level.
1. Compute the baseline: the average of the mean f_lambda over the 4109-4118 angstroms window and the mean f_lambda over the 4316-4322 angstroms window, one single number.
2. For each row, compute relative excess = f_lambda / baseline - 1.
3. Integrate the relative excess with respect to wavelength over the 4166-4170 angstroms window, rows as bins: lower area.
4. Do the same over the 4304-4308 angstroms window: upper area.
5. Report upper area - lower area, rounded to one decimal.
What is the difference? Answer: 0.1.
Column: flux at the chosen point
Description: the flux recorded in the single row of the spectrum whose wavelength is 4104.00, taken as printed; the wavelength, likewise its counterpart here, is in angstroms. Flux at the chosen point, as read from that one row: 17.94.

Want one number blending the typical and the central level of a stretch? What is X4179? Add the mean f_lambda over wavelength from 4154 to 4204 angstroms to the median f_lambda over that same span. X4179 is 42.5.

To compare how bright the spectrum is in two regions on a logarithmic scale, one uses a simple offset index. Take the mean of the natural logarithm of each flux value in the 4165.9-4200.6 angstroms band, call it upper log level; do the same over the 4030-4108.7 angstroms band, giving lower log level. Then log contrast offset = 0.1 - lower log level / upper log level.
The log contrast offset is -0.909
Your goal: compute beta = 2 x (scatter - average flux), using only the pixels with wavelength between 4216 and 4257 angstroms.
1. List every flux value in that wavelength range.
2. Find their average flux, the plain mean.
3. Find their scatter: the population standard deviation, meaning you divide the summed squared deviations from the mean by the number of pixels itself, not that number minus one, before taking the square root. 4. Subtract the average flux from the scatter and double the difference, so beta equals -39.5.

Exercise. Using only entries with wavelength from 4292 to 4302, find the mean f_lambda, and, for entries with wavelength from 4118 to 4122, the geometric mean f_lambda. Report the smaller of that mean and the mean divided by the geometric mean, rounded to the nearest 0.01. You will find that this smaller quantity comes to 0.93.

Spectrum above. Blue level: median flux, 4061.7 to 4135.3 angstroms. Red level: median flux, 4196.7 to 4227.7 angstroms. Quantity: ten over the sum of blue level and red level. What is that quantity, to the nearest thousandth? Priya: 0.231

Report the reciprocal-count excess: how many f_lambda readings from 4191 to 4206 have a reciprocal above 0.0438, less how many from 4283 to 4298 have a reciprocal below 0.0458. 1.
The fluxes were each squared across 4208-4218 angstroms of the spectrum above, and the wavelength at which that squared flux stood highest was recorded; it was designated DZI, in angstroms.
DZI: 4213.15 angstroms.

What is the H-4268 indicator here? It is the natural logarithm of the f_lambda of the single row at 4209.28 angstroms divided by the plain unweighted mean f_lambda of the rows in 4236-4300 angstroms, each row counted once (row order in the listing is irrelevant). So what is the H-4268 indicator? 0.16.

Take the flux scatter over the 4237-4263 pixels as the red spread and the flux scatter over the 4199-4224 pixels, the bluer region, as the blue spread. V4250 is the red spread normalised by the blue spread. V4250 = 0.75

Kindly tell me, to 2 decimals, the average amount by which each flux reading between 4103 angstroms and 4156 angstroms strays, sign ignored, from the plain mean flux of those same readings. 2.14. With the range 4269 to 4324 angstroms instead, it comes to 1.94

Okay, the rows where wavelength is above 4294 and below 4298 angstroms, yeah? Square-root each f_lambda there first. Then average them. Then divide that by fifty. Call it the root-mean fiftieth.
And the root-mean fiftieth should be 0.0947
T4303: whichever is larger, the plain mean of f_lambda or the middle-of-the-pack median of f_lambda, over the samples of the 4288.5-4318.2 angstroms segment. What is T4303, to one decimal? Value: 21.5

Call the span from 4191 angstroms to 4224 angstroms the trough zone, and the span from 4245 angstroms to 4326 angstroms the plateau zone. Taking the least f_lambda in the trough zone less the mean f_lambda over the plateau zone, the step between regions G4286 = -4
